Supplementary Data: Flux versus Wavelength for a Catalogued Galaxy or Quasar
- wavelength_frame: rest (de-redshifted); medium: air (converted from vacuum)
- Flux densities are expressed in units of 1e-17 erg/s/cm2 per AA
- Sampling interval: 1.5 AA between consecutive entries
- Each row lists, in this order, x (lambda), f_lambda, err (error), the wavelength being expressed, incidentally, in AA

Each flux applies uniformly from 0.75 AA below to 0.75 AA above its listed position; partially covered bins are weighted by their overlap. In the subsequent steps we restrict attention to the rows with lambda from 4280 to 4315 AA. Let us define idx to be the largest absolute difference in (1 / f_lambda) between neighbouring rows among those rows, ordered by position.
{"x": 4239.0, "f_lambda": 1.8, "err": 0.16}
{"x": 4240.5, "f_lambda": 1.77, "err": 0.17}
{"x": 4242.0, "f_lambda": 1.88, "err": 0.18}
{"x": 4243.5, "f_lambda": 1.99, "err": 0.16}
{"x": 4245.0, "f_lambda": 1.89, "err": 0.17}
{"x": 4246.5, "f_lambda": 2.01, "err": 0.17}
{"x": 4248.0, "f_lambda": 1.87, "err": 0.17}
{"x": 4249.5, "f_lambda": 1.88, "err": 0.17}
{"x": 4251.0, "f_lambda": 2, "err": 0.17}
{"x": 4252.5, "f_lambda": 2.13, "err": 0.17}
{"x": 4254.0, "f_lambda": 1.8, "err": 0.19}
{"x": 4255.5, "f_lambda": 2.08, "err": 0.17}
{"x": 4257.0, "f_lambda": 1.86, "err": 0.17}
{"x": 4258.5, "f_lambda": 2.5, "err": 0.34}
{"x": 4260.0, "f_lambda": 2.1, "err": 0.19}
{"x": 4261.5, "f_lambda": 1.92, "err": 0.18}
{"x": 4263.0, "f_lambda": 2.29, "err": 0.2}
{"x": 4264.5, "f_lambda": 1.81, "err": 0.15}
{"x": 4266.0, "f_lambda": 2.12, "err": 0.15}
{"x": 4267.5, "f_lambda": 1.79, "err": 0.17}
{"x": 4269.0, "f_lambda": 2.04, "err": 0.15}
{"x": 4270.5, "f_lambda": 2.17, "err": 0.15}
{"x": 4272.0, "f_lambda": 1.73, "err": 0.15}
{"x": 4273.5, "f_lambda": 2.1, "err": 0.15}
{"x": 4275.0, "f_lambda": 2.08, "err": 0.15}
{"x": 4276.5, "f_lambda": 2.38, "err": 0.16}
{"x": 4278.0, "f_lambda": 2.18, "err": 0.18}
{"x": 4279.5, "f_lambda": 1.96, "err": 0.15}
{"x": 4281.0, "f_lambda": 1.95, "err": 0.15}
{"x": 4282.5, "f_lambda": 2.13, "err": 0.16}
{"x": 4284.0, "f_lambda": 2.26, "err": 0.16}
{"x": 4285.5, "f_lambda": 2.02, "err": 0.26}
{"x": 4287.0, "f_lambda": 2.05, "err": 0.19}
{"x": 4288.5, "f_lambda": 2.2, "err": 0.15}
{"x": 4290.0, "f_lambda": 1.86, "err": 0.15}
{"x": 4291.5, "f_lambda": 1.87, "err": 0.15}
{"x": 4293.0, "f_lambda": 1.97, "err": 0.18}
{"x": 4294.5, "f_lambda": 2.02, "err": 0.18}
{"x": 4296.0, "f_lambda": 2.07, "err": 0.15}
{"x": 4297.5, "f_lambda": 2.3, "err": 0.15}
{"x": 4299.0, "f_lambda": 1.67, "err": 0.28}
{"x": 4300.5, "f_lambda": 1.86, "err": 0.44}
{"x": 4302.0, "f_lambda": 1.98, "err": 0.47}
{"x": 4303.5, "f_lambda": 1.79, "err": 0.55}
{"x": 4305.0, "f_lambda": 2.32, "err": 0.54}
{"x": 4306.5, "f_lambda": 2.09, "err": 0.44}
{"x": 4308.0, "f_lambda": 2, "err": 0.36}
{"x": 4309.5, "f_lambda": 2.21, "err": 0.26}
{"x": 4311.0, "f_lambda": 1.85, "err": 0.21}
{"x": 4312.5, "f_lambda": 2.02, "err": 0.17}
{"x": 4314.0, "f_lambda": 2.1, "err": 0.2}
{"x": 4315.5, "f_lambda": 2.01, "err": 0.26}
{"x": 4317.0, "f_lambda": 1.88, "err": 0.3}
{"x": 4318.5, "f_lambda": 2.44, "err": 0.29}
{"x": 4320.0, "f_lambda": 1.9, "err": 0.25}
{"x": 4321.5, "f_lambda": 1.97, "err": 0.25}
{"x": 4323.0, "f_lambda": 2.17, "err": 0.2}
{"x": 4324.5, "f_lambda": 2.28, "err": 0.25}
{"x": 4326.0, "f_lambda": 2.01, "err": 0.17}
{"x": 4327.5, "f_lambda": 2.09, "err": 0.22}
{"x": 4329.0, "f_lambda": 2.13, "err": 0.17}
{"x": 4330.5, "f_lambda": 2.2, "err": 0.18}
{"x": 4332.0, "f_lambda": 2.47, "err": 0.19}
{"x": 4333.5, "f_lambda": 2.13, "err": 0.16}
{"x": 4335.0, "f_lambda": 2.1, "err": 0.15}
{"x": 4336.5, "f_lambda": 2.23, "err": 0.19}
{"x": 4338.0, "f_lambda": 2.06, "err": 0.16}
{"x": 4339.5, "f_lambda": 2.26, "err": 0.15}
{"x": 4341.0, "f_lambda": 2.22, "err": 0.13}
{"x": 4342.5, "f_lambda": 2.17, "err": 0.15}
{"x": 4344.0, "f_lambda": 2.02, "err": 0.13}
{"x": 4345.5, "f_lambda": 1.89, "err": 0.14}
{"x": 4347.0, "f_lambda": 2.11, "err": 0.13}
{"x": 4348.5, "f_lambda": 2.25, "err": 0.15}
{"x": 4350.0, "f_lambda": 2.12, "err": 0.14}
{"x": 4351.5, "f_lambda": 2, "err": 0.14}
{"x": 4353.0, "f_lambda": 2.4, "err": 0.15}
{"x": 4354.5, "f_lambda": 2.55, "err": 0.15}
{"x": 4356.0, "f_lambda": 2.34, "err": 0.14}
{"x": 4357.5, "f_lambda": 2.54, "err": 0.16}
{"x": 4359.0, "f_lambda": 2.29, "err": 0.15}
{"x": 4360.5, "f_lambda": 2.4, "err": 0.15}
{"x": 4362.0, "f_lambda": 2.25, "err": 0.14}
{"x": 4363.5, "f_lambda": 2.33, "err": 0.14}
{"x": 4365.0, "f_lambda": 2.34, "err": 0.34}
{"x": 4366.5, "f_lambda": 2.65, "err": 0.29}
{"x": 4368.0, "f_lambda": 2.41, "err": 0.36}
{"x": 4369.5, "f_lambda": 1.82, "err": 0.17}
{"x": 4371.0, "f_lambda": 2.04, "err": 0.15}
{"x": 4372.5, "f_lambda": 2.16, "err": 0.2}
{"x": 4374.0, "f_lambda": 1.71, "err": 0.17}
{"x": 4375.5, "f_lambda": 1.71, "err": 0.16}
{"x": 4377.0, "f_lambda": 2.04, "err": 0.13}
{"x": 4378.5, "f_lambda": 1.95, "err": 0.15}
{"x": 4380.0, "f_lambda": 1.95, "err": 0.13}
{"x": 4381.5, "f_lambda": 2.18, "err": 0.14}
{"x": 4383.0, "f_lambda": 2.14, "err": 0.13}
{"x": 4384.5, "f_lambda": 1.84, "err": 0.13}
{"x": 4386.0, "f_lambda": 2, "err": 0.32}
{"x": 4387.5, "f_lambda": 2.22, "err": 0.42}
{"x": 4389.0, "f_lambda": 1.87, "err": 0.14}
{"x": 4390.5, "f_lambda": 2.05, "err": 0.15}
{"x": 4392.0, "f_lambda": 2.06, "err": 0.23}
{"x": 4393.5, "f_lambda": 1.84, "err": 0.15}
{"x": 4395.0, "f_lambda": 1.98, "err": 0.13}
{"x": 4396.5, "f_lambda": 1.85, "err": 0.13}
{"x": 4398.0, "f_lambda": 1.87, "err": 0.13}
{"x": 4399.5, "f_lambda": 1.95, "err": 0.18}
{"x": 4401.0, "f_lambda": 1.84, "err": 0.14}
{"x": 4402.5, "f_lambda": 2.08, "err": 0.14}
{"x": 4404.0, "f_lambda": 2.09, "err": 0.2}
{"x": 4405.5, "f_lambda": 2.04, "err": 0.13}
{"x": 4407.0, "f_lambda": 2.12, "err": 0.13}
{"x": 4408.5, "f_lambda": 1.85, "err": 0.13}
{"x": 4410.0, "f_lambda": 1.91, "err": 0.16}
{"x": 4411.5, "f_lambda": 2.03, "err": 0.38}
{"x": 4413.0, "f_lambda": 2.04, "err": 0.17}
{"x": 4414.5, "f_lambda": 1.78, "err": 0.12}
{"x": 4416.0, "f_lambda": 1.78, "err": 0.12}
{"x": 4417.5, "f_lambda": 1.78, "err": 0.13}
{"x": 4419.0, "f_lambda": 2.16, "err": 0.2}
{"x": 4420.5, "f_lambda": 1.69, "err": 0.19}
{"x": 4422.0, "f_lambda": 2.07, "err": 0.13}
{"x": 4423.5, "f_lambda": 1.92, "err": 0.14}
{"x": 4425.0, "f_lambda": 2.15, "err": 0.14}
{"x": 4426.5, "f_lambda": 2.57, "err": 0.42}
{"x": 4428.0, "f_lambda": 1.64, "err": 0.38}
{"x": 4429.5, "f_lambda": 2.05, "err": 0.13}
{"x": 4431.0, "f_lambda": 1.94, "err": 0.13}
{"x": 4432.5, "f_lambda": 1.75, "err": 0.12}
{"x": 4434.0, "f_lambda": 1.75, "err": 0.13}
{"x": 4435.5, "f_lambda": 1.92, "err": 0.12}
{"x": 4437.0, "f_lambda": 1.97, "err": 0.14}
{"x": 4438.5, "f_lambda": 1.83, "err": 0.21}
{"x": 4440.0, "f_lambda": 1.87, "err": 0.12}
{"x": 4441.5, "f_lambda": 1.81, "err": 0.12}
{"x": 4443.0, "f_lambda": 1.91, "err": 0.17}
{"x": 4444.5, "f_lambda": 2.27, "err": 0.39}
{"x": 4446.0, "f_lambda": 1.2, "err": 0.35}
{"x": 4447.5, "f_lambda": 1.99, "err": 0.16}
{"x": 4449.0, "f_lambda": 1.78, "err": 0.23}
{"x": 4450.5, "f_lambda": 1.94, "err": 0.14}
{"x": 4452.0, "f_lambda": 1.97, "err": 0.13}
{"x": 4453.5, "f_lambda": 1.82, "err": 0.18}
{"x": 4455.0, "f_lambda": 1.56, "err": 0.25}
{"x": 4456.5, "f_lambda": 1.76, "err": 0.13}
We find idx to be 0.16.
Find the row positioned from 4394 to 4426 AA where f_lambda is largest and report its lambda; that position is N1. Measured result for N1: 4419.0 AA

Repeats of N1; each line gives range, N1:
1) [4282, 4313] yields 4305.0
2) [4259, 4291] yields 4276.5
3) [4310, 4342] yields 4332.0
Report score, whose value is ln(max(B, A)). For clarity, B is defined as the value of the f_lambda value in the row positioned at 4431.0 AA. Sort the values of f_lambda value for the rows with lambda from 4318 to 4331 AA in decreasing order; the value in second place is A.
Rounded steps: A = 2.28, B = 1.94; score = 0.82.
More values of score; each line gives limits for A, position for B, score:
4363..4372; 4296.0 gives 0.88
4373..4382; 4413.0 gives 0.71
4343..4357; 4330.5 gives 0.88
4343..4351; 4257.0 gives 0.75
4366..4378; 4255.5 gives 0.88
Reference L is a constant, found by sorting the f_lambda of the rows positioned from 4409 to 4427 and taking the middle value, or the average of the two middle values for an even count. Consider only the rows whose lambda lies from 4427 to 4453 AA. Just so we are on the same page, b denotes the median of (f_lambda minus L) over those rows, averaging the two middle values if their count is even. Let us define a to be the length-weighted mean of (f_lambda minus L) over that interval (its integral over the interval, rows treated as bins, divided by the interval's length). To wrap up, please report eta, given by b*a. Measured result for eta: 0.007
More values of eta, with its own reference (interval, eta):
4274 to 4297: 0.007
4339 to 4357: 0.049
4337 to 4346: 0.019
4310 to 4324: 0.002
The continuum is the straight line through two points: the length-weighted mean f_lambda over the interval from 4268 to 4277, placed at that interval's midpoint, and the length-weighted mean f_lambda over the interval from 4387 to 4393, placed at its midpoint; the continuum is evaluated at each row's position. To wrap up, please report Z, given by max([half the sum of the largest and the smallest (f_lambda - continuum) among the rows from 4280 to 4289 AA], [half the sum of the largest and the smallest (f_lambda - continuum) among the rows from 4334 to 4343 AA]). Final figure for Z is 0.112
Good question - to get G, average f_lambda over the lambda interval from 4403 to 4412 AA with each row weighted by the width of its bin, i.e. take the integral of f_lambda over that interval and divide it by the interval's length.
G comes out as 2.01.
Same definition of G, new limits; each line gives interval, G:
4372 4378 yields 1.90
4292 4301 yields 1.98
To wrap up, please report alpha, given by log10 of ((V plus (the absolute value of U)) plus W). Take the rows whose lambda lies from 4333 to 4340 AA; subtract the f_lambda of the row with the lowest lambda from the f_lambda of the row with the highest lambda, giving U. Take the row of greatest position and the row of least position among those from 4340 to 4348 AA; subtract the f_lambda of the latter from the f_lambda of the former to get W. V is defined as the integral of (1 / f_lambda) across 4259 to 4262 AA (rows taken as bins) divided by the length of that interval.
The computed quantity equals -0.29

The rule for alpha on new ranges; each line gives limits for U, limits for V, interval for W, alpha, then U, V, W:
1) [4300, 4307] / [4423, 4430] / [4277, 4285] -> -0.09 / 0.23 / 0.494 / 0.08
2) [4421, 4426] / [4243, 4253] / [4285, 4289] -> -0.11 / 0.08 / 0.510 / 0.18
